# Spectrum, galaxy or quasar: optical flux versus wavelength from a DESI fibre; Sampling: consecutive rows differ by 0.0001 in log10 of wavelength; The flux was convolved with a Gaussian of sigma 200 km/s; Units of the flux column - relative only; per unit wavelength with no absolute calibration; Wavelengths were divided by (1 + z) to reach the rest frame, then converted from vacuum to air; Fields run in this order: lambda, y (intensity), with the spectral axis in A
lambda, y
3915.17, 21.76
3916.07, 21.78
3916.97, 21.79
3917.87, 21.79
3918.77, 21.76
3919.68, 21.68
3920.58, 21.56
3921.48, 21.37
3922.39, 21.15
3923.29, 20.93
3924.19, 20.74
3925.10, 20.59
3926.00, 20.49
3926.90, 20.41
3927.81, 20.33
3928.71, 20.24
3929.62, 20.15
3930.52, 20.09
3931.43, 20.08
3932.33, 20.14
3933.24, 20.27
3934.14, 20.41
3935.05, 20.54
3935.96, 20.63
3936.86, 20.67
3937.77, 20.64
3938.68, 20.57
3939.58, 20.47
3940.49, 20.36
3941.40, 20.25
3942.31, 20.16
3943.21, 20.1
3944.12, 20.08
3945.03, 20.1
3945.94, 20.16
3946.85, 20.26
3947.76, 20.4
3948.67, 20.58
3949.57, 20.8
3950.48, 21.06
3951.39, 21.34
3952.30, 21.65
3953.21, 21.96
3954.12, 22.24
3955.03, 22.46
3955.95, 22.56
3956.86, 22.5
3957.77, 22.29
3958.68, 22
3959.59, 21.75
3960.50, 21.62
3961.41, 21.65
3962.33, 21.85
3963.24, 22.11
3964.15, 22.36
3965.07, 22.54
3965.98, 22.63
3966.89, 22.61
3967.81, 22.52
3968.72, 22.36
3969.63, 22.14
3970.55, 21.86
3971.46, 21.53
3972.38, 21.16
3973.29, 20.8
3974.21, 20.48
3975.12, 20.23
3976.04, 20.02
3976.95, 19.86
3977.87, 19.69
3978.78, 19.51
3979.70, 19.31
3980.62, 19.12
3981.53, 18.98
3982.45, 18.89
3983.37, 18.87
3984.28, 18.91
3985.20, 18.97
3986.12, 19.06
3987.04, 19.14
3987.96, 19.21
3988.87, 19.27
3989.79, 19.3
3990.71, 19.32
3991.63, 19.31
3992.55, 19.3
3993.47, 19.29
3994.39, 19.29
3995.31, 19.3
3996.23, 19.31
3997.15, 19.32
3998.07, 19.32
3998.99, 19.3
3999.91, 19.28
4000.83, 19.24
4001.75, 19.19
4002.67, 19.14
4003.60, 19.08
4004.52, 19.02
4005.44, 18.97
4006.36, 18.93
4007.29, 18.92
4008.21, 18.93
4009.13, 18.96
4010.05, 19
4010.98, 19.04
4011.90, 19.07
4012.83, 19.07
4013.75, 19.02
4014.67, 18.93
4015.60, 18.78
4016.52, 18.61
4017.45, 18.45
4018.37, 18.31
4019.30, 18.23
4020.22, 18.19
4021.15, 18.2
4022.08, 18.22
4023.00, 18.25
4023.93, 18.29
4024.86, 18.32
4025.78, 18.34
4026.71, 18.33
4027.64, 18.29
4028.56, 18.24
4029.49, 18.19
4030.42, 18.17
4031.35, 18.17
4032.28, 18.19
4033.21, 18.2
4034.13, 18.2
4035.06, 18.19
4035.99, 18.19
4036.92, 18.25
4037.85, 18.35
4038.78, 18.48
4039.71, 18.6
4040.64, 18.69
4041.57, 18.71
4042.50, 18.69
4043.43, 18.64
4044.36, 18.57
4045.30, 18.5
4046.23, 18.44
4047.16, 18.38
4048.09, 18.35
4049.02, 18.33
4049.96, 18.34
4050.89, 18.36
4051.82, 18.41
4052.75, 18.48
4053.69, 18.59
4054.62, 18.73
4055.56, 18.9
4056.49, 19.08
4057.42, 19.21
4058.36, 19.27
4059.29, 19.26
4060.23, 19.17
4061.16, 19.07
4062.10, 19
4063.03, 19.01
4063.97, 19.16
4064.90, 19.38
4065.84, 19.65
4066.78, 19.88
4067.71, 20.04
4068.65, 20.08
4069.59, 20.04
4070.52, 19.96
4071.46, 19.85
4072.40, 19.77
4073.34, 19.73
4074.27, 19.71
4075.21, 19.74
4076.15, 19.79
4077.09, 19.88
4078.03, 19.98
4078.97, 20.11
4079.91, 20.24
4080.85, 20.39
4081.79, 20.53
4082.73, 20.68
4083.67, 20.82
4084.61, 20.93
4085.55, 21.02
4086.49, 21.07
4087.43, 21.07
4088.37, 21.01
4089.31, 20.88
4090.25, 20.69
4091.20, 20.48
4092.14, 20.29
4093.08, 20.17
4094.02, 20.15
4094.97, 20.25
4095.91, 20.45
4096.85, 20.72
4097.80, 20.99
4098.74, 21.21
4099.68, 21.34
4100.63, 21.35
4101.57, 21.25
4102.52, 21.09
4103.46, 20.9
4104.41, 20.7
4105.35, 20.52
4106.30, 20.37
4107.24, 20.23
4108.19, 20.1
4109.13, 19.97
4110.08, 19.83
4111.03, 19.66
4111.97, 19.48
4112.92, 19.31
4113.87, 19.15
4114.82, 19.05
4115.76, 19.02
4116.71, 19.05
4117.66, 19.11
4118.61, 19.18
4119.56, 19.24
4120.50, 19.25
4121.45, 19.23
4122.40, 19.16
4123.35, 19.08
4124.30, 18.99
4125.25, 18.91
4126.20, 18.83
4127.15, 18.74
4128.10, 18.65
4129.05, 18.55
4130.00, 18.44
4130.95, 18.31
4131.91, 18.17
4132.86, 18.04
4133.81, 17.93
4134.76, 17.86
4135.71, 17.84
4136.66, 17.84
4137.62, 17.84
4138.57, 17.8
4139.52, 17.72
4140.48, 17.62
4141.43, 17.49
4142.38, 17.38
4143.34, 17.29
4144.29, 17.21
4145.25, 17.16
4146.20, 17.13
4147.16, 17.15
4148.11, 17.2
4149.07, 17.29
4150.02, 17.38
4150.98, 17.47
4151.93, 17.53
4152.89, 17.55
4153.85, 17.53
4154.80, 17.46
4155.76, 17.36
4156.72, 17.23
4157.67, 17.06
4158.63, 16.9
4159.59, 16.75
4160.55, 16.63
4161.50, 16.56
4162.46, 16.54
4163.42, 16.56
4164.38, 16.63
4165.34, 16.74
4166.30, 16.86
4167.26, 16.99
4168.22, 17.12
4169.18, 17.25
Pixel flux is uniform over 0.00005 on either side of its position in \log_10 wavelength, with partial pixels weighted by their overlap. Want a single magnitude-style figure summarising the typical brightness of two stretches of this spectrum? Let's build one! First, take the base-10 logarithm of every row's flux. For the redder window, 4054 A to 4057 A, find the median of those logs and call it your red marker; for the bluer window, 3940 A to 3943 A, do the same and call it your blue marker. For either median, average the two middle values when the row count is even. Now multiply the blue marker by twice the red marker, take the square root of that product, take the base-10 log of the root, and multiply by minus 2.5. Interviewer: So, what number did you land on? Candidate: -0.654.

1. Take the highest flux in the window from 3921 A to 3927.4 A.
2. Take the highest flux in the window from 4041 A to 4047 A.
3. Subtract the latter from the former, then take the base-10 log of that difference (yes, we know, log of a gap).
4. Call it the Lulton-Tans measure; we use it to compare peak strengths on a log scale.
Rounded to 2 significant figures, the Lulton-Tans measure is 0.42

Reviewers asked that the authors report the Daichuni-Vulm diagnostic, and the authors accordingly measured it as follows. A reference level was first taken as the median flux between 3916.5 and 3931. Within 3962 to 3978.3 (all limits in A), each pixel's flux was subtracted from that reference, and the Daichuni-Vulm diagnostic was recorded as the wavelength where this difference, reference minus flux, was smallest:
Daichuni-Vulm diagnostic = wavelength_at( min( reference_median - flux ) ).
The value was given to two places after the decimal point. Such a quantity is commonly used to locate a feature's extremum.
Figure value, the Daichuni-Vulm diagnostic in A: 3965.98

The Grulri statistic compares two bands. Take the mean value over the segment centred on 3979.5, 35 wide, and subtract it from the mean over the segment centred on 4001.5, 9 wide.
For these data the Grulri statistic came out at -1.1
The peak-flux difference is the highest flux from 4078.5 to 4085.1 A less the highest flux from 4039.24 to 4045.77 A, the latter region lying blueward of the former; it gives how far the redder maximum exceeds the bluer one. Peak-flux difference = 2.2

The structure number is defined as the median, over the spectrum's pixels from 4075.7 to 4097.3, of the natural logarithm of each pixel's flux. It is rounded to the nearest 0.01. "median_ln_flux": 3.02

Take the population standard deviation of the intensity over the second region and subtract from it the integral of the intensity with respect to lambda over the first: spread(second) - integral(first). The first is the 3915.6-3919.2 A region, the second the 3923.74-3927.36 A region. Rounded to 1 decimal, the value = -78.5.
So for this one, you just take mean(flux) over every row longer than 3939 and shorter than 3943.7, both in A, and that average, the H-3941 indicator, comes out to 20.3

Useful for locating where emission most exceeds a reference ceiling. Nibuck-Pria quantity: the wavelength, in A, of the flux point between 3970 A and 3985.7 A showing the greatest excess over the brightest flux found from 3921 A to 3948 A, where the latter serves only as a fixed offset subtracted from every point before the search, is 3970.55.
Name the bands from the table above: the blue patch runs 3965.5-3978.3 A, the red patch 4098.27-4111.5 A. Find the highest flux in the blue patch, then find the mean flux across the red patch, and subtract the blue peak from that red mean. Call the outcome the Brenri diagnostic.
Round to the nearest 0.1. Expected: -2.0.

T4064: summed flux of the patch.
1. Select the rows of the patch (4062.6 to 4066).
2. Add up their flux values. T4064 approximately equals 77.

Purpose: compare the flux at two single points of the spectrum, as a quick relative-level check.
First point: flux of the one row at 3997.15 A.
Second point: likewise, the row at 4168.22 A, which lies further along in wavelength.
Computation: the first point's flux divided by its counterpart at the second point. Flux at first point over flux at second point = 1.13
